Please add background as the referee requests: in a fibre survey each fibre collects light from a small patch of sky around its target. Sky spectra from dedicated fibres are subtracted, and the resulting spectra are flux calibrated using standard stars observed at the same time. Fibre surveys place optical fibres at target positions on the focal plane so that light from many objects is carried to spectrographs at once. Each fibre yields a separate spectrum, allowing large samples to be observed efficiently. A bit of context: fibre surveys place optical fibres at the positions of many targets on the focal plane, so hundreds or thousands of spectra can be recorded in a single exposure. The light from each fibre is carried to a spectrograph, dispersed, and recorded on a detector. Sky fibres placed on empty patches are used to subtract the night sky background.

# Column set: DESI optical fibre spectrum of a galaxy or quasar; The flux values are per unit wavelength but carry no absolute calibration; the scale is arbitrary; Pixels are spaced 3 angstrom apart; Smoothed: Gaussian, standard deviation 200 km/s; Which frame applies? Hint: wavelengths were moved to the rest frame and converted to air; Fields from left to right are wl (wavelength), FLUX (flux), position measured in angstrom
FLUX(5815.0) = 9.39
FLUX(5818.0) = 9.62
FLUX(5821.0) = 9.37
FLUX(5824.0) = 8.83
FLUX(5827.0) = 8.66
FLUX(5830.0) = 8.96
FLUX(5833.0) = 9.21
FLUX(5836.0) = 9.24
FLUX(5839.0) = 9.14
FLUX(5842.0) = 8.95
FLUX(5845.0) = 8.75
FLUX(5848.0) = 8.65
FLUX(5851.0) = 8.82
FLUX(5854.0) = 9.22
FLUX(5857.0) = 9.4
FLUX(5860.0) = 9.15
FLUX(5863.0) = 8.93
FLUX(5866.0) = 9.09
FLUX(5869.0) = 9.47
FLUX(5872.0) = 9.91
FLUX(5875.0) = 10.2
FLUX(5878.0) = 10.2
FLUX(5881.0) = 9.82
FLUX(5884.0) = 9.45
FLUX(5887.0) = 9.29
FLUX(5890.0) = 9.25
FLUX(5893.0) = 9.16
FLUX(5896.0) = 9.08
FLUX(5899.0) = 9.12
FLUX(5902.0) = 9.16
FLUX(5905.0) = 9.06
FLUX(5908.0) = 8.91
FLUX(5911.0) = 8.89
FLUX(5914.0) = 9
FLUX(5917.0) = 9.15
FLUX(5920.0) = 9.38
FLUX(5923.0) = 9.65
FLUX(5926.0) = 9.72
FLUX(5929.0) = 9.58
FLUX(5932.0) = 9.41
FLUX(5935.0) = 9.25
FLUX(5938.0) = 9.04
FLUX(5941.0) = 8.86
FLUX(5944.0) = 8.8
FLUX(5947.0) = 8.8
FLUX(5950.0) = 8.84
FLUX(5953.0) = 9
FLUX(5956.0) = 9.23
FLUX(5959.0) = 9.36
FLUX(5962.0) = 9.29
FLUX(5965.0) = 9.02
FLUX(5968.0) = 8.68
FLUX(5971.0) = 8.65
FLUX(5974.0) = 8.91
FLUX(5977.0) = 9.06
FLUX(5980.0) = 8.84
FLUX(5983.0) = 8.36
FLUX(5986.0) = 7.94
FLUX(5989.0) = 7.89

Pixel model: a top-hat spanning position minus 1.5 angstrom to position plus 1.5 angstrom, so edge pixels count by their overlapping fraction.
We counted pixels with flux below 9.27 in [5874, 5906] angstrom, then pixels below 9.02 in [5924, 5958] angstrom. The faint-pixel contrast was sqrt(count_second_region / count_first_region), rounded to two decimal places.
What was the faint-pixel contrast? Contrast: 0.91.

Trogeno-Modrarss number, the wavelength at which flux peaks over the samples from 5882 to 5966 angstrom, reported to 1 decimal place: 5926.0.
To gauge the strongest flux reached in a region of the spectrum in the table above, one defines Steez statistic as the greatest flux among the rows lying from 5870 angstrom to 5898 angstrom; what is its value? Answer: 10.2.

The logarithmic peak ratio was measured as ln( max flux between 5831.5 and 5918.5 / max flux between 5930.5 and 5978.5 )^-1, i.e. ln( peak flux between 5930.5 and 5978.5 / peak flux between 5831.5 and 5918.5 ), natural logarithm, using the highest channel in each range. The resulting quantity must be -0.081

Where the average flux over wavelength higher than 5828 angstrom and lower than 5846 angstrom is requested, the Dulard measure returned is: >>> 9.04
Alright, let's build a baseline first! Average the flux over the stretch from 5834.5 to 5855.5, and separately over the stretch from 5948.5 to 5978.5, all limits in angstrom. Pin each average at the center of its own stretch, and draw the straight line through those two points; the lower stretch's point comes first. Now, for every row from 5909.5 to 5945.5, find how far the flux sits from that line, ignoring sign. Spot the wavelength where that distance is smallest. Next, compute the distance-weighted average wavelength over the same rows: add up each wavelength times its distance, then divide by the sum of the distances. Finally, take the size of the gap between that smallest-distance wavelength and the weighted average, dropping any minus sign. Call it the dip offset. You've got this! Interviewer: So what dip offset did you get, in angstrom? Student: 13.4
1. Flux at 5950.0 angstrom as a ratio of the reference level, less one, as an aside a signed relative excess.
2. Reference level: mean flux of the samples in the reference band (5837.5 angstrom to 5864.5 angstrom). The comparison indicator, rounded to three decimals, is -0.018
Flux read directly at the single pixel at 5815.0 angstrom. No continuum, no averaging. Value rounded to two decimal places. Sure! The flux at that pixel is 9.39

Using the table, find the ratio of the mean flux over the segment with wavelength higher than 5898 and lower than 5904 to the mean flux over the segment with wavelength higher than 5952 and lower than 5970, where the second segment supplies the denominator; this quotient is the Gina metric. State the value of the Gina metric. 1.005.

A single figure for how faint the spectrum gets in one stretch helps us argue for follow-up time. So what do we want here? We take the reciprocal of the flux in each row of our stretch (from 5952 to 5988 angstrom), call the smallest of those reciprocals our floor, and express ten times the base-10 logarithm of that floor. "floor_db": -9.7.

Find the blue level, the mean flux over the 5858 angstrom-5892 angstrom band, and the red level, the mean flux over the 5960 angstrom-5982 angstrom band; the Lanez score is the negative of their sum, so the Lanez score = -18.4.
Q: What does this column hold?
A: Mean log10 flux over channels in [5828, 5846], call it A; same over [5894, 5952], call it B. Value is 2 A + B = 2.87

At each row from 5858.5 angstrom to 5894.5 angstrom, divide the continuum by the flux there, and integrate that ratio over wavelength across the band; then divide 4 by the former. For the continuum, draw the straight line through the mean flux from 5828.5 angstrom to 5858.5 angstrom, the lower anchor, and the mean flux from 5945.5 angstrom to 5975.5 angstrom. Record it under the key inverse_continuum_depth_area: 0.12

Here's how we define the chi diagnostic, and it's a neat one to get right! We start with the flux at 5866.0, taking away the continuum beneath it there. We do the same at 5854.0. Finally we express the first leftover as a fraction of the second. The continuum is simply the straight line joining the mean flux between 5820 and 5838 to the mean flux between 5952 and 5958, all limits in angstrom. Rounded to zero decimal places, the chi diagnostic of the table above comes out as 0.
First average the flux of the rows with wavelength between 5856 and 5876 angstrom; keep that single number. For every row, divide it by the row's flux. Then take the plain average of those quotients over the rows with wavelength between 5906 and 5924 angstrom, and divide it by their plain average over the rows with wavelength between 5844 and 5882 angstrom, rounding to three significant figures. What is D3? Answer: 1.02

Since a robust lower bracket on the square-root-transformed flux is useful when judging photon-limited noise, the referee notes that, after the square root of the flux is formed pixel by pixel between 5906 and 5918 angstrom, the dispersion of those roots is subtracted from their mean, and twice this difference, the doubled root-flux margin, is 5.96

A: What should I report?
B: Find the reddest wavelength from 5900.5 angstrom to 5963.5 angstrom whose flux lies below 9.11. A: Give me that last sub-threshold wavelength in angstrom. 5953.0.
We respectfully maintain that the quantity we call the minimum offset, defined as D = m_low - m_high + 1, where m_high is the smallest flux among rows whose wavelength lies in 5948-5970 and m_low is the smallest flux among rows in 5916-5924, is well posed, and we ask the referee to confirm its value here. 1.5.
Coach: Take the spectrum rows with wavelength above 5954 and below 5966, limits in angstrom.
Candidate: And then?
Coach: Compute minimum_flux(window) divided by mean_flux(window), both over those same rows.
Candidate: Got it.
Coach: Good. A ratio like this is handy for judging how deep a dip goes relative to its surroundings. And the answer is 0.978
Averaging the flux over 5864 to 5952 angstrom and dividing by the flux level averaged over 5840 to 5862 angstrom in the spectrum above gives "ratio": 1.03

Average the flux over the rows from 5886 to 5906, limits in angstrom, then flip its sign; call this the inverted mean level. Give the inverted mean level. -9.16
